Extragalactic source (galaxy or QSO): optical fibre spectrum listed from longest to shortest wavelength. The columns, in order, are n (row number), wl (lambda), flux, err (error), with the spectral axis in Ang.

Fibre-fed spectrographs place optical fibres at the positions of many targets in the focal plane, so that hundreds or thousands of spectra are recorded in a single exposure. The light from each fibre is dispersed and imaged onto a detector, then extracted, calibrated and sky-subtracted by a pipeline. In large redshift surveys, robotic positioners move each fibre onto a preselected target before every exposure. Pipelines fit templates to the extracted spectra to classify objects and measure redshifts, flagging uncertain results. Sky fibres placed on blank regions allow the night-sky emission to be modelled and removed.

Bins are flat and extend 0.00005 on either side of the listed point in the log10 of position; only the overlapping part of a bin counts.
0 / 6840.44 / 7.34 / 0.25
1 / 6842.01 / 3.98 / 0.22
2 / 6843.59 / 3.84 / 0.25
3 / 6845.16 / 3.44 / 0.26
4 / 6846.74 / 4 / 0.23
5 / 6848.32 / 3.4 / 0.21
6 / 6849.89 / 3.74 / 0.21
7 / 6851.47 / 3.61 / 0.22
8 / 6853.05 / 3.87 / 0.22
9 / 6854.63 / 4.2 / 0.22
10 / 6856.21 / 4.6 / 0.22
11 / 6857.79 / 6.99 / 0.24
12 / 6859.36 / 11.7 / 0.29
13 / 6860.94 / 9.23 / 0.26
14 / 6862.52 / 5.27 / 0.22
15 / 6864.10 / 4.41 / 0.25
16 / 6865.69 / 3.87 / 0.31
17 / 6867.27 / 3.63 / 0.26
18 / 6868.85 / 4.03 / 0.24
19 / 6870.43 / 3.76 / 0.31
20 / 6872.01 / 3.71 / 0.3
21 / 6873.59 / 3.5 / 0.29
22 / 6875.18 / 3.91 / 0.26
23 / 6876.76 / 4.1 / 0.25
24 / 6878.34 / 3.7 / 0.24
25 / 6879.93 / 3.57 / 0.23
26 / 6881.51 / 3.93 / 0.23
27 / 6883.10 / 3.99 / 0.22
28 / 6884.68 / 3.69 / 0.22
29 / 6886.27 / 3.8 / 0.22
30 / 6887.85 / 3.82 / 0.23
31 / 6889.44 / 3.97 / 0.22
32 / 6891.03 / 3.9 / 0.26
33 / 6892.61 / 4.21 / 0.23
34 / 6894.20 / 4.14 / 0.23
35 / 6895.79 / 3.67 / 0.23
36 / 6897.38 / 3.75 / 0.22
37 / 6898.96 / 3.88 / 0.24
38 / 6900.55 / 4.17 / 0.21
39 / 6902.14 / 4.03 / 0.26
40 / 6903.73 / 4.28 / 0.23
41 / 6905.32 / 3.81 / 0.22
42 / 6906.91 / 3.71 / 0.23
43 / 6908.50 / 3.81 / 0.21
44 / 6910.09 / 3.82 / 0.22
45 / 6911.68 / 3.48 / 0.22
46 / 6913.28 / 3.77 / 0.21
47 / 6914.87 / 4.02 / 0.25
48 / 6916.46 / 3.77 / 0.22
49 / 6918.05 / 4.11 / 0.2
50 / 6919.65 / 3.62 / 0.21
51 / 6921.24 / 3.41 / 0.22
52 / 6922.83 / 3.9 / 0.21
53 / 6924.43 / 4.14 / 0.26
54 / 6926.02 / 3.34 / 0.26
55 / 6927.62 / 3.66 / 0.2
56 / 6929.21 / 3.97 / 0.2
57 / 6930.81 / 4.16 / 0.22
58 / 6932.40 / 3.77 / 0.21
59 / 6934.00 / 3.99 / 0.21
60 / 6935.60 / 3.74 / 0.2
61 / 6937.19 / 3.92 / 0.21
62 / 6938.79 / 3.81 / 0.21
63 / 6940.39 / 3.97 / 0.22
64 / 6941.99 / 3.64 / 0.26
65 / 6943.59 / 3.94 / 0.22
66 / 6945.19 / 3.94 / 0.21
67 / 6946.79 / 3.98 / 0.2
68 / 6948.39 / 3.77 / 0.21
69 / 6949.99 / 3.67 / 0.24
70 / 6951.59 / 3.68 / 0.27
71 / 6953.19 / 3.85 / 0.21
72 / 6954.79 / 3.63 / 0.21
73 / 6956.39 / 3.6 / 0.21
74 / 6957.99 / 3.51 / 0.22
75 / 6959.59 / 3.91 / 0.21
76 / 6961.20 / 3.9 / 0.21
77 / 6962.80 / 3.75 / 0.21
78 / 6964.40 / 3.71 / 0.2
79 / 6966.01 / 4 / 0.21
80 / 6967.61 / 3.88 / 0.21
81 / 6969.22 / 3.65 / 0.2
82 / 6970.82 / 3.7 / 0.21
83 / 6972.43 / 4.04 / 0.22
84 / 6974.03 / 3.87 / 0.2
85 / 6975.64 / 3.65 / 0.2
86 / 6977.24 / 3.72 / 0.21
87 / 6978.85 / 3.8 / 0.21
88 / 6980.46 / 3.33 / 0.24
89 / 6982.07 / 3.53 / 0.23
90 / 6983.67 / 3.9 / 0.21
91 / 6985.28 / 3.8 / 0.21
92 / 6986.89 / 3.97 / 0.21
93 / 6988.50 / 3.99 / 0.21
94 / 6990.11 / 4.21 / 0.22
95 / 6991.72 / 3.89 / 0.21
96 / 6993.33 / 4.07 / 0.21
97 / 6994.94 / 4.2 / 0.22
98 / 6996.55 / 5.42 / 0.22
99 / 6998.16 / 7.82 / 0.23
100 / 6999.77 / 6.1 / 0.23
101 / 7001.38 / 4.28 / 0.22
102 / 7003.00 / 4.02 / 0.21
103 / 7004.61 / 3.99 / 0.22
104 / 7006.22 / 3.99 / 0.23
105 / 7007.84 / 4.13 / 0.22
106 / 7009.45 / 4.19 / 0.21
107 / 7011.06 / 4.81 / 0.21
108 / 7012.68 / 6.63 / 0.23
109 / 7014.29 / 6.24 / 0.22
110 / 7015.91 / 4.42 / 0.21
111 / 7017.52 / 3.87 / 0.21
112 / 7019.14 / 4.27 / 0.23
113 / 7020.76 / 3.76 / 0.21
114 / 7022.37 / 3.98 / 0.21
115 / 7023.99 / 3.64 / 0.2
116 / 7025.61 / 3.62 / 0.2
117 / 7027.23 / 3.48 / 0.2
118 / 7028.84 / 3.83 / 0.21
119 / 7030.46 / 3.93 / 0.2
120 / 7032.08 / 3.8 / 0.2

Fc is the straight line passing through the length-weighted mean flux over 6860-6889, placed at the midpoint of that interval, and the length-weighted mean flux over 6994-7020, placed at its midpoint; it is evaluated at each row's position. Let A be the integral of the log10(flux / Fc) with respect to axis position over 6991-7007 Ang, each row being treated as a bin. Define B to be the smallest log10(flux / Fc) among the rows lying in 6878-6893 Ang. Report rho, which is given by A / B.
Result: 4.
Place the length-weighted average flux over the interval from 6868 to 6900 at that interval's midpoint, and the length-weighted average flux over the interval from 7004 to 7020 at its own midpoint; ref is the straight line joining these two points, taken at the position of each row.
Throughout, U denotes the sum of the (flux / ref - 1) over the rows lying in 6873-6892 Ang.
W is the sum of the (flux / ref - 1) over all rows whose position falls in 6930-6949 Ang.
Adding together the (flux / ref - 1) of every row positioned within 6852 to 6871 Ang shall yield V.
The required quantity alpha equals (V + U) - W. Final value 6.5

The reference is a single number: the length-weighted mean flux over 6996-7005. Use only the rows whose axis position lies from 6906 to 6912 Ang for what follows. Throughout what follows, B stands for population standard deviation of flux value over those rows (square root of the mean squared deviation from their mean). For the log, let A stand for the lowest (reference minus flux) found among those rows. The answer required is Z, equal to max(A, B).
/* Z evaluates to 1.51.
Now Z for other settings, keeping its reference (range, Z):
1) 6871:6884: 1.23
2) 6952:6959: 1.48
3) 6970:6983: 1.29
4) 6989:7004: 1.25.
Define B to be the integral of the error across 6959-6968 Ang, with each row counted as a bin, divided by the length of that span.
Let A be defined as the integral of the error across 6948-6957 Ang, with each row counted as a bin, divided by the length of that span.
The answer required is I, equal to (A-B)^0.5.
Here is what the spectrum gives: 0.13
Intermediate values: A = 0.226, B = 0.208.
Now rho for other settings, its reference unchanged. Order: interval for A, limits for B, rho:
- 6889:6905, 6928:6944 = 6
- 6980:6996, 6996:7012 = 16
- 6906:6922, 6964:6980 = 10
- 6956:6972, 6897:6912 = 14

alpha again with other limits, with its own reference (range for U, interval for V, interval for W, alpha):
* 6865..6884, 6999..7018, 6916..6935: 1.1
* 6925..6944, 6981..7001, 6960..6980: 0.7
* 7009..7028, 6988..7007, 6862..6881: -1.1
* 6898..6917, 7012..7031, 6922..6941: -0.6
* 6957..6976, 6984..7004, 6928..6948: -0.5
